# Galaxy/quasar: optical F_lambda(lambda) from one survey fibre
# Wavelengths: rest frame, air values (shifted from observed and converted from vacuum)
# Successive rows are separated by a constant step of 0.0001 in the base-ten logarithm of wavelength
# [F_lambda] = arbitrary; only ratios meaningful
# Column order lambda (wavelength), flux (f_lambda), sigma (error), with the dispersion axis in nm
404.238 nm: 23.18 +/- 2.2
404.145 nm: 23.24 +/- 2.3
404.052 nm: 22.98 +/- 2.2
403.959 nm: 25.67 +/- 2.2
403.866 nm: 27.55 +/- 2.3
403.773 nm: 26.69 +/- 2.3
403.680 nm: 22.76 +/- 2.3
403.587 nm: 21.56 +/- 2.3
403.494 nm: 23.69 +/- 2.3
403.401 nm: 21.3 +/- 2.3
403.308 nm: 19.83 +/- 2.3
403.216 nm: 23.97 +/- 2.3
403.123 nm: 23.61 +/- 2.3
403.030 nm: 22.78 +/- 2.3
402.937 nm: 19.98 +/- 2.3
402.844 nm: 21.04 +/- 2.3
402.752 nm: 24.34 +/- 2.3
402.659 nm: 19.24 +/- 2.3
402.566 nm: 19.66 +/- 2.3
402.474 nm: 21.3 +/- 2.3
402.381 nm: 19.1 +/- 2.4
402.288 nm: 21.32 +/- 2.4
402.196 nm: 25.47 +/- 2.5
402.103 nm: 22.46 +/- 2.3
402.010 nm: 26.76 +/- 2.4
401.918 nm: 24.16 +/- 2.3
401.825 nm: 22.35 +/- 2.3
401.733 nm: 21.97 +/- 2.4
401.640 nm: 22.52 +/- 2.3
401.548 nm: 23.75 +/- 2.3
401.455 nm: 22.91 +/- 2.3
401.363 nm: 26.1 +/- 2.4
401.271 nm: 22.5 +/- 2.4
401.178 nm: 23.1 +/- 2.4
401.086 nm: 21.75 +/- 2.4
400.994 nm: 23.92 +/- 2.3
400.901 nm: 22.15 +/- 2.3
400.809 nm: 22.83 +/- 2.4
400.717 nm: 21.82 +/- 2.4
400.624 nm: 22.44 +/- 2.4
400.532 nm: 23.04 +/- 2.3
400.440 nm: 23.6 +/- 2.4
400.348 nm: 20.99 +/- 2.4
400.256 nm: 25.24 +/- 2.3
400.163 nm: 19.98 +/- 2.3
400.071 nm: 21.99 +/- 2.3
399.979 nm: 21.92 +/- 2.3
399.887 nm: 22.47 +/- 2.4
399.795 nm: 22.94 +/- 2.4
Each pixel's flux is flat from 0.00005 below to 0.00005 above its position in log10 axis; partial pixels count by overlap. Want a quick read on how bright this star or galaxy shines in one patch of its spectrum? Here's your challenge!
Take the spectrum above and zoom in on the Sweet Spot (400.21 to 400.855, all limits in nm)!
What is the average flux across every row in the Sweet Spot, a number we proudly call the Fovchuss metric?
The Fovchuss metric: 22.9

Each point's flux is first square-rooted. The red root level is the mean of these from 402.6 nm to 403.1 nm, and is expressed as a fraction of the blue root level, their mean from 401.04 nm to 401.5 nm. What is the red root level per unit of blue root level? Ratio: 0.96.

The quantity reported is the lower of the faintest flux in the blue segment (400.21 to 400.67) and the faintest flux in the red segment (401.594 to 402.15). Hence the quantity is 21.0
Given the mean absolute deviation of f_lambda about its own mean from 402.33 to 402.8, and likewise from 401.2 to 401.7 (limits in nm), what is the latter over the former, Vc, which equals 0.65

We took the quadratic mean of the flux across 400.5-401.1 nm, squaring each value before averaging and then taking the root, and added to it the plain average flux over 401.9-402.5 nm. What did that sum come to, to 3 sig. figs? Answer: 45.5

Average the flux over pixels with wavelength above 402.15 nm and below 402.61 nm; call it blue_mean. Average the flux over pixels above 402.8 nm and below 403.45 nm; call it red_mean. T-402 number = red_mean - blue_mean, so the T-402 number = 0.4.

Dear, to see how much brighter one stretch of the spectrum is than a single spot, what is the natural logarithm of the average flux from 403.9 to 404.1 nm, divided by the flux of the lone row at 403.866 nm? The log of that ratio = -0.12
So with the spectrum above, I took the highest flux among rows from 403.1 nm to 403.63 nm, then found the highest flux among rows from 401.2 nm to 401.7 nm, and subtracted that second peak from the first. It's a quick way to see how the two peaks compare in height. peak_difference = -2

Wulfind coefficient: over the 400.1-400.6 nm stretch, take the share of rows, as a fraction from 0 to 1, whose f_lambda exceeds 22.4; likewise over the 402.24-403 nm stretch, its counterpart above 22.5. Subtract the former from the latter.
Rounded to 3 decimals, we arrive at -0.475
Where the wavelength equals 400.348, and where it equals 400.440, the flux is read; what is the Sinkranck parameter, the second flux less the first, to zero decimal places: 3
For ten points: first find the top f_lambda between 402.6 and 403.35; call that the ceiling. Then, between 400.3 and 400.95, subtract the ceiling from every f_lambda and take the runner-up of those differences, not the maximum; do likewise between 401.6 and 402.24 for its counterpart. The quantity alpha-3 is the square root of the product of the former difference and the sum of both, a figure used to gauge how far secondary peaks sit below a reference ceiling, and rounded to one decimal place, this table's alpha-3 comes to 0.5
